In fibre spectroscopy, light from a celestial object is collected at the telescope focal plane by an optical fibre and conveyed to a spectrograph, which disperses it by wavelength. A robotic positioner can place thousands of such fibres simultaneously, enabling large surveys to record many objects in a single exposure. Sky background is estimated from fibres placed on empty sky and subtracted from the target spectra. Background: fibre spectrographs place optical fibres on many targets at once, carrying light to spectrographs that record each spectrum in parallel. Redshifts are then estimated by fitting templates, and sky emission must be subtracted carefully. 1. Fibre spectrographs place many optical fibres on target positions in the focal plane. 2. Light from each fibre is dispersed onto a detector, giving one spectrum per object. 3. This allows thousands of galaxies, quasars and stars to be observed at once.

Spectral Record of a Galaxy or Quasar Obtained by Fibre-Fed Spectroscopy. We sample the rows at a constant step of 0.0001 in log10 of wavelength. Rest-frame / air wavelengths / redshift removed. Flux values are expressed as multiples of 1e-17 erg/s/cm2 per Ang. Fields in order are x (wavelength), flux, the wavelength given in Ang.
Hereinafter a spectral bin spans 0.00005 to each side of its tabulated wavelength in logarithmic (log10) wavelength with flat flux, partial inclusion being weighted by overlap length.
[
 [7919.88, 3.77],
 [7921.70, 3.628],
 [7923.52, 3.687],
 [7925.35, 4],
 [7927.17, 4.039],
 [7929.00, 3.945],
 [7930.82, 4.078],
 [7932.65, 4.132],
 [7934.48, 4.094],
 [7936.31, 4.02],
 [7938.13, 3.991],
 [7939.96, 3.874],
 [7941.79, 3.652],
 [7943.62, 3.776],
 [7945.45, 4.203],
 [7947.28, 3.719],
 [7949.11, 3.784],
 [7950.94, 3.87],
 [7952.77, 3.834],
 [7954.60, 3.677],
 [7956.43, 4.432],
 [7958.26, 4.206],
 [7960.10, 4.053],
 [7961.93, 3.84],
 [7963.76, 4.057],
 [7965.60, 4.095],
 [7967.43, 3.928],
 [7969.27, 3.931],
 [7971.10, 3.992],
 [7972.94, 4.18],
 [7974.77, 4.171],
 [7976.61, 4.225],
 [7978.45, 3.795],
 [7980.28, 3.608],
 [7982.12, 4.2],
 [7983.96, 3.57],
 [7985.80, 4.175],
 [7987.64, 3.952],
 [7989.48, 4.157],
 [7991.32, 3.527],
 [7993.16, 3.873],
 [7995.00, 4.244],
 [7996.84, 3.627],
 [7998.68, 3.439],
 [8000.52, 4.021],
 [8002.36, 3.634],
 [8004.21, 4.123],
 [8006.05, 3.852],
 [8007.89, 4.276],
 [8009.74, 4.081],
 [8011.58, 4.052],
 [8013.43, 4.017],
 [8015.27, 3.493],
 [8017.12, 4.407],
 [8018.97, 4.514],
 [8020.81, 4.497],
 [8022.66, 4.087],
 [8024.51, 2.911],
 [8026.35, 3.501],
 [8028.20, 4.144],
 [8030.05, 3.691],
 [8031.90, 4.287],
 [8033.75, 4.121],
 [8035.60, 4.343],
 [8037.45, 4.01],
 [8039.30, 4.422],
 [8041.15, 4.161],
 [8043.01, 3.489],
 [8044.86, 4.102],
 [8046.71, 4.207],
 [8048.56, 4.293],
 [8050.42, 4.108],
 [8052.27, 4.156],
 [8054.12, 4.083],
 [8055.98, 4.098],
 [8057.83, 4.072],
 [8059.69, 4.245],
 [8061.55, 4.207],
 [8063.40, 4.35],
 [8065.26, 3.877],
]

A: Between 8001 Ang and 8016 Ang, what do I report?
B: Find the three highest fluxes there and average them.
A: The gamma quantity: 4.16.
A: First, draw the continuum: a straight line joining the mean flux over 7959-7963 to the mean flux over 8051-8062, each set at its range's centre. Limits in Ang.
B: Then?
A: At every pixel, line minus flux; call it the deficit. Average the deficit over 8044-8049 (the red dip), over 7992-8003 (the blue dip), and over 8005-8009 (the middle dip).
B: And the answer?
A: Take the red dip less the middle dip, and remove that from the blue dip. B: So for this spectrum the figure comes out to 0.3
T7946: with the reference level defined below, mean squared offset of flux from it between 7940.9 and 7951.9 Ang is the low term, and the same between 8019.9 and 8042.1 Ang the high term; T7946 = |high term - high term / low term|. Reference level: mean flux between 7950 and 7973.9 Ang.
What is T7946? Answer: 2.8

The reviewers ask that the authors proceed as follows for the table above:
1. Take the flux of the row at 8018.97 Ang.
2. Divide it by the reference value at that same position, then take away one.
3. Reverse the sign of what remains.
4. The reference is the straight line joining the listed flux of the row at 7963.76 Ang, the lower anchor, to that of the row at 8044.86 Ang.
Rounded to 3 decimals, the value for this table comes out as -0.104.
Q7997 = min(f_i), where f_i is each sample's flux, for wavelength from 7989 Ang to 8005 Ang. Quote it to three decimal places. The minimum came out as 3.439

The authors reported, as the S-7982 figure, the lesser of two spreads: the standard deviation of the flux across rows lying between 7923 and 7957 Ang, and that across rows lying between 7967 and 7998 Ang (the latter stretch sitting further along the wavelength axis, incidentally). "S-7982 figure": 0.20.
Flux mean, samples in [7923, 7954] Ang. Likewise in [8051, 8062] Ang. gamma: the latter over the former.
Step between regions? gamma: 1.06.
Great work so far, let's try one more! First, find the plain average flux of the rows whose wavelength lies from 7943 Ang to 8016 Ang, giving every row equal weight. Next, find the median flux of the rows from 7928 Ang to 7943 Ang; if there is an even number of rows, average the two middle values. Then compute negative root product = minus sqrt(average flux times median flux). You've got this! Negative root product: -3.97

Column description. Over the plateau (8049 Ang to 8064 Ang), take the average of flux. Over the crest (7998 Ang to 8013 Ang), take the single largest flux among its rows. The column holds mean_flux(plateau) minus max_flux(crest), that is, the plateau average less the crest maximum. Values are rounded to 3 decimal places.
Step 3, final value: -0.111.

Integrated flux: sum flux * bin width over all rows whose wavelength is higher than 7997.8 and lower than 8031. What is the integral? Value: 131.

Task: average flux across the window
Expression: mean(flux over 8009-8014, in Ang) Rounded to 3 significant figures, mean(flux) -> 4.05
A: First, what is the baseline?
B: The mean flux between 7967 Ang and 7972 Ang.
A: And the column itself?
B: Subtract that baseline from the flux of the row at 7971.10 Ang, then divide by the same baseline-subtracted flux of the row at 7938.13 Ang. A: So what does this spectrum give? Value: 1.0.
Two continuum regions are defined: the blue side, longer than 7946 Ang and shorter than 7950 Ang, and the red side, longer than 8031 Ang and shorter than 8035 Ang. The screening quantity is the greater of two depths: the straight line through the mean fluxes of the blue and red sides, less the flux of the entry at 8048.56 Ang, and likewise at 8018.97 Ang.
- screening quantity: 0.00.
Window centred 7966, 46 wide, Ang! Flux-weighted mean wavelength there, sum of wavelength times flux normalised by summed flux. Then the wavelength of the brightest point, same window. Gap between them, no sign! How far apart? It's 9.2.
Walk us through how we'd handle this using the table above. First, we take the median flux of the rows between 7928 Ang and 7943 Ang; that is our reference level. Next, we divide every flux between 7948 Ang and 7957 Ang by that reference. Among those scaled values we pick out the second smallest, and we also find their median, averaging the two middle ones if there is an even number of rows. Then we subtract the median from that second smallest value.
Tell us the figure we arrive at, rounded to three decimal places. -0.012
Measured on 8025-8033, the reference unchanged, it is -0.057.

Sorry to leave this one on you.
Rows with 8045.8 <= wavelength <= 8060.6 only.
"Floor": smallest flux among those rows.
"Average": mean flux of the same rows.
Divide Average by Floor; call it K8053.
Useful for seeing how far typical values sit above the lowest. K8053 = 1.02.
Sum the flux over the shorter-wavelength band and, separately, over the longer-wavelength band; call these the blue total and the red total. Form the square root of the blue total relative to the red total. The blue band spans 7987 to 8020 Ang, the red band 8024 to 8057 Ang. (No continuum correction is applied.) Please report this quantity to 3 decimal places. 0.994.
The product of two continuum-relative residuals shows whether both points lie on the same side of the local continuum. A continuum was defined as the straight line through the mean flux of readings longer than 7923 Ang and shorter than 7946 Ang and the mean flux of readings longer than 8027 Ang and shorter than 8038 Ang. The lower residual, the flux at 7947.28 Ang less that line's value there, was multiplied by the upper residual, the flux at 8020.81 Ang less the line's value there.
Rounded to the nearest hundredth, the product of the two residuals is -0.11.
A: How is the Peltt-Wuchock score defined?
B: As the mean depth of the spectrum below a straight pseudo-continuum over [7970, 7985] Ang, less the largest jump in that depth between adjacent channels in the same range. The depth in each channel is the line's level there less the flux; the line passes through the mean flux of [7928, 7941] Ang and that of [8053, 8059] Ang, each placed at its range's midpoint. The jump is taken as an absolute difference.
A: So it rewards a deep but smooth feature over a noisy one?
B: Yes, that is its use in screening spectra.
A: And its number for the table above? -0.56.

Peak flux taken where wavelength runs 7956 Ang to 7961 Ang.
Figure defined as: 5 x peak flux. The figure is 22.16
